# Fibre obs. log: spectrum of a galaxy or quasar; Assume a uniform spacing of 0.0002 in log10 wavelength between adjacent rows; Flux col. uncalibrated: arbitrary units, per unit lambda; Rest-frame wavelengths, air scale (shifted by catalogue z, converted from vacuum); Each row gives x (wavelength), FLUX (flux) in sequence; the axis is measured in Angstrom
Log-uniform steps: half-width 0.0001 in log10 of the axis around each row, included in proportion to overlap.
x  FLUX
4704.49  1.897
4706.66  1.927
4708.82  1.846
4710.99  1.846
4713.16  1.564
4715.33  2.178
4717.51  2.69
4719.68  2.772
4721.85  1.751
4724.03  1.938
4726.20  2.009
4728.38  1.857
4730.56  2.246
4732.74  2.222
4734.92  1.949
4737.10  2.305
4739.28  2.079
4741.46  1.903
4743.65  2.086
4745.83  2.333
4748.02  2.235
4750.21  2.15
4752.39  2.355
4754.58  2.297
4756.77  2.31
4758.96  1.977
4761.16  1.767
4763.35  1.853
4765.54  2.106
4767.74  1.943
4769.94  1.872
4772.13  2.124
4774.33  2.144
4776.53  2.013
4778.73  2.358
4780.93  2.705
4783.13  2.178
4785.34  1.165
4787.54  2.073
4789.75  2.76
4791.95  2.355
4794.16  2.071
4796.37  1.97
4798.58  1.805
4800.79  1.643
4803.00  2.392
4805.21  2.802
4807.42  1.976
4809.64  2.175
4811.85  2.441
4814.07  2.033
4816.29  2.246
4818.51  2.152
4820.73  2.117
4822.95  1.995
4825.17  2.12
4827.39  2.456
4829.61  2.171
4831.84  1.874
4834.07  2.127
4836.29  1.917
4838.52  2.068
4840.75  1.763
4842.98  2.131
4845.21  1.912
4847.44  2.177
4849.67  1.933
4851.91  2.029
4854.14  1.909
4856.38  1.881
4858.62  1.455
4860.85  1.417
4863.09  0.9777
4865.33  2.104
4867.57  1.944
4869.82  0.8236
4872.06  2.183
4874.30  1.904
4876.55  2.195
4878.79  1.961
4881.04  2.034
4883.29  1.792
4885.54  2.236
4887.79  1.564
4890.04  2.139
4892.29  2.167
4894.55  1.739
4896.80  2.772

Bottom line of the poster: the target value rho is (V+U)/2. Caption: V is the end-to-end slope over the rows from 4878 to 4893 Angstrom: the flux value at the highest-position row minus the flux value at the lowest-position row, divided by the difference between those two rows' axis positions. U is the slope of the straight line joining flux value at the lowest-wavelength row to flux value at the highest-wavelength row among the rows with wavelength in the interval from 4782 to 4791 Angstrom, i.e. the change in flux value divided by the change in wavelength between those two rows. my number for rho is 0.05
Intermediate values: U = 0.09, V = 0.015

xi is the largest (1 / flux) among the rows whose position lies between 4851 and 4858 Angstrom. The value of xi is 0.53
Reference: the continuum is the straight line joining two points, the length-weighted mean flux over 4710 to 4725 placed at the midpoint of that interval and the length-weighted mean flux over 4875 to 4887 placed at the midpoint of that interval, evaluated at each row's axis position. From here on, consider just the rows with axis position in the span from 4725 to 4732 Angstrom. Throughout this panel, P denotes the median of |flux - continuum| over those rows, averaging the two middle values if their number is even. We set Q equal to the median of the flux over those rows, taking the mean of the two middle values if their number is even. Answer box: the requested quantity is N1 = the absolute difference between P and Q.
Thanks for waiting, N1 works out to 1.864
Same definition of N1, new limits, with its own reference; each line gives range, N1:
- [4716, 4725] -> 1.846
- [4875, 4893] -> 1.928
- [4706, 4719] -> 1.621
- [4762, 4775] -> 1.922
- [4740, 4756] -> 2.042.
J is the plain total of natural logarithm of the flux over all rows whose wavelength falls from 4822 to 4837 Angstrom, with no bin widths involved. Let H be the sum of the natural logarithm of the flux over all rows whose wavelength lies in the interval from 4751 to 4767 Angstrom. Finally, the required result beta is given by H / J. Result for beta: 1.00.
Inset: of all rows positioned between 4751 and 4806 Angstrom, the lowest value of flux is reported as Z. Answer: 1.165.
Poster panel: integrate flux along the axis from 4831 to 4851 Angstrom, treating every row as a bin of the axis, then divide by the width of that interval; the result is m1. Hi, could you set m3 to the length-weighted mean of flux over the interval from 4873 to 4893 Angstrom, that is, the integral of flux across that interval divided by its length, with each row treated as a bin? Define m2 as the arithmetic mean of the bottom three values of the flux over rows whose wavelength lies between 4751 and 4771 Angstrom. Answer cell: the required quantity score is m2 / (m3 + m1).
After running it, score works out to 0.459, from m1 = 1.99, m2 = 1.831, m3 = 2.00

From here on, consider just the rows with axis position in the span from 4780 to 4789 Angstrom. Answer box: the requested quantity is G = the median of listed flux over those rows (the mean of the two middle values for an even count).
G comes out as 2.13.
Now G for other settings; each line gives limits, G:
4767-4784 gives 2.13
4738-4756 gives 2.19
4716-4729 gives 1.97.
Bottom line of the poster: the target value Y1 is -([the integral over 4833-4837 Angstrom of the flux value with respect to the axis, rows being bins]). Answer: -8.1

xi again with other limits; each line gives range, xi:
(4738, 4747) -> 0.53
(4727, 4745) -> 0.54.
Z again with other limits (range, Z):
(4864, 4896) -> 0.8236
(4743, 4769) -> 1.767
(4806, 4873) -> 0.8236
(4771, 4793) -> 1.165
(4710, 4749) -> 1.564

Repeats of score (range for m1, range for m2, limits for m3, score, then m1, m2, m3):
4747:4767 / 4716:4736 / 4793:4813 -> 0.434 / 2.11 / 1.849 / 2.14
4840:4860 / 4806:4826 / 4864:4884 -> 0.529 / 1.91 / 2.001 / 1.87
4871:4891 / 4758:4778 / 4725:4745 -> 0.449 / 2.00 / 1.831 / 2.08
